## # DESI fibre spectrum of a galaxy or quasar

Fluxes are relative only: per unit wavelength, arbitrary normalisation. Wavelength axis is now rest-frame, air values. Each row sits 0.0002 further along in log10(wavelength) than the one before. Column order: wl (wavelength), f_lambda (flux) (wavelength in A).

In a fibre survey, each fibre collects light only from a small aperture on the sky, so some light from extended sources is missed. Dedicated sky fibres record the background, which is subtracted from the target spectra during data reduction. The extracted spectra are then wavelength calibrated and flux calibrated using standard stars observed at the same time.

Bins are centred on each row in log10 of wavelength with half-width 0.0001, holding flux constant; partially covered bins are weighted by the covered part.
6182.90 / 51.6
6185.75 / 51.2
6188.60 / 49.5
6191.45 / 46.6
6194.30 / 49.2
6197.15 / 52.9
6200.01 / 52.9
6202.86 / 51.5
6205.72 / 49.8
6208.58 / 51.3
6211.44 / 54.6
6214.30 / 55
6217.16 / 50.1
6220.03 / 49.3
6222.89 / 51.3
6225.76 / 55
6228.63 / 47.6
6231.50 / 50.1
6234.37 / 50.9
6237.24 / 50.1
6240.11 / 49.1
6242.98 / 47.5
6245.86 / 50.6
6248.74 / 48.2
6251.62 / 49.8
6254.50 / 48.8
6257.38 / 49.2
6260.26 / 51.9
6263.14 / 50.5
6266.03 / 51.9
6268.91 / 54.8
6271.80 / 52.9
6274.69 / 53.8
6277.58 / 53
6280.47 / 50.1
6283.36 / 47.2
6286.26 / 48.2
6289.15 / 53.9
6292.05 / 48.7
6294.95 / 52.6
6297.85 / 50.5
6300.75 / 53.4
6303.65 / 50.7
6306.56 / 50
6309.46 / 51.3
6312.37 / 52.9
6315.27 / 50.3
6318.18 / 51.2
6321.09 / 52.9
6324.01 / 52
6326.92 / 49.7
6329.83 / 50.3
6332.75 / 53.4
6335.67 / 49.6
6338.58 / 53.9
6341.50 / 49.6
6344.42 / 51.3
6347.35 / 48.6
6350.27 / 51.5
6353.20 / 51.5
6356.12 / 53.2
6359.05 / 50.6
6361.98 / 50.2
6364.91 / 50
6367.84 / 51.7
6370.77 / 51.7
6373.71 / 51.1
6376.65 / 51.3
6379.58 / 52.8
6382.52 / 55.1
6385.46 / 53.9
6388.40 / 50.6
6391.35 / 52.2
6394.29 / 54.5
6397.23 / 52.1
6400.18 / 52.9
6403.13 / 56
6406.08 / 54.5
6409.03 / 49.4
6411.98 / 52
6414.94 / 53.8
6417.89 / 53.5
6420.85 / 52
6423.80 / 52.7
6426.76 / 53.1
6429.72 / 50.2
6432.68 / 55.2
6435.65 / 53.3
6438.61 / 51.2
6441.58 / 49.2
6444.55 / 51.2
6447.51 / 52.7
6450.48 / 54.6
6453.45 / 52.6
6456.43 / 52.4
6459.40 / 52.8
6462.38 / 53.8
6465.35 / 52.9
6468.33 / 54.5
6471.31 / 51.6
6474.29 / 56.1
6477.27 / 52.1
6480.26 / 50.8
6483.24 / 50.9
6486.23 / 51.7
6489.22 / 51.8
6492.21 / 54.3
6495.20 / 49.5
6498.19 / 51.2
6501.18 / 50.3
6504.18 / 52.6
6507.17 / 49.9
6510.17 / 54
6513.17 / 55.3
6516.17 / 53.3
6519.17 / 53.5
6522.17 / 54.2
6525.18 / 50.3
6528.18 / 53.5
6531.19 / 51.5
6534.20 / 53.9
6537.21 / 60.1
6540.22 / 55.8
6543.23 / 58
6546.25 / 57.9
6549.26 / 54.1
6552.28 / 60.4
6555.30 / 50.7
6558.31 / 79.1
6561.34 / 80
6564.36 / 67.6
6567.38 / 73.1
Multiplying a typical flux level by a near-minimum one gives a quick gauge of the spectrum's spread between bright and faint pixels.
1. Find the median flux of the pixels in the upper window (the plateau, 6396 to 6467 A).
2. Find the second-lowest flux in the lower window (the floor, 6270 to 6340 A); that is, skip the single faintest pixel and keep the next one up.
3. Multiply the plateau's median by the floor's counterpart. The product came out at 2543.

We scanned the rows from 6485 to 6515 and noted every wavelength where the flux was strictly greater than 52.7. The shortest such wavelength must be 6492.21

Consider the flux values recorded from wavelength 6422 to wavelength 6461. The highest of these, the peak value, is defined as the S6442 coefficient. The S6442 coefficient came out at 55.2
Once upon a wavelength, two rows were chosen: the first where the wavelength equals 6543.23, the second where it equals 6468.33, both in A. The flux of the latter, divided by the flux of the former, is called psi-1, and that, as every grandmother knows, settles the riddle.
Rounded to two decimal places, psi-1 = 0.94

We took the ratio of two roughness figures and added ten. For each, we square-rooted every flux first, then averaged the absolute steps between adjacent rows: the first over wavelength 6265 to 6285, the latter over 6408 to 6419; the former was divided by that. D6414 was 11.3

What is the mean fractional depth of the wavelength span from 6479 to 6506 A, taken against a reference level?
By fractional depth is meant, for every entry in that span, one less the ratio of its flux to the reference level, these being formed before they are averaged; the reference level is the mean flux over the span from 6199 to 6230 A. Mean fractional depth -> 0.004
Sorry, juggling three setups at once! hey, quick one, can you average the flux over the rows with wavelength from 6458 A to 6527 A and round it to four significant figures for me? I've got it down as 52.50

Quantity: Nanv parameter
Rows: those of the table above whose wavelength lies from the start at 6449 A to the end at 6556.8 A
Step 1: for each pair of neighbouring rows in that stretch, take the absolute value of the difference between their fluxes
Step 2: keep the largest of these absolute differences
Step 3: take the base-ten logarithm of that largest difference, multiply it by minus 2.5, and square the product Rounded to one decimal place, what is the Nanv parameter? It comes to 6.1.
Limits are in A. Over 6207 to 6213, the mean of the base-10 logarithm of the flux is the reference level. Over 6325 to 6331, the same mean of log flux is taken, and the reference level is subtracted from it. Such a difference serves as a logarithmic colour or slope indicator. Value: -0.02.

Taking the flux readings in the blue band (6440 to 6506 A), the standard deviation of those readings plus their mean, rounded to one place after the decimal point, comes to 53.9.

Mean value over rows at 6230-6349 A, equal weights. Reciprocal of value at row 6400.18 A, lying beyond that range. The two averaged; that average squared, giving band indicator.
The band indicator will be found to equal 647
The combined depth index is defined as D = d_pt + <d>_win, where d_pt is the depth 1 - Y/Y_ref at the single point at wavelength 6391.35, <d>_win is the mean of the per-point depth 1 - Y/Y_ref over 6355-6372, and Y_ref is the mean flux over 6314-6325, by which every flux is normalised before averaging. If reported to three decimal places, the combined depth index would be -0.005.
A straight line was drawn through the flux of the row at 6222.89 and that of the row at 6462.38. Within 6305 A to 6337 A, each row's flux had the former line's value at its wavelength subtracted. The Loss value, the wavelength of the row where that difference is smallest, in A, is 6335.67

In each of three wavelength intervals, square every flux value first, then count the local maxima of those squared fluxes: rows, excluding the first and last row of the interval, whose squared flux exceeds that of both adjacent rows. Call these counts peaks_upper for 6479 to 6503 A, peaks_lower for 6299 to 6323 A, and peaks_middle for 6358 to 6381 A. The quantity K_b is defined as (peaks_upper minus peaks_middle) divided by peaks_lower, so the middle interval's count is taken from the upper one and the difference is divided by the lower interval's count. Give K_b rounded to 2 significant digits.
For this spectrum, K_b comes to 2.0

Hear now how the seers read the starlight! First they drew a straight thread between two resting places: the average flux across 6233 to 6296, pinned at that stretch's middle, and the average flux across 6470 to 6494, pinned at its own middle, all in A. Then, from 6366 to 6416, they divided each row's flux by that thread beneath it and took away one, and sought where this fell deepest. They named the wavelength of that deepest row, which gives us 6409.03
